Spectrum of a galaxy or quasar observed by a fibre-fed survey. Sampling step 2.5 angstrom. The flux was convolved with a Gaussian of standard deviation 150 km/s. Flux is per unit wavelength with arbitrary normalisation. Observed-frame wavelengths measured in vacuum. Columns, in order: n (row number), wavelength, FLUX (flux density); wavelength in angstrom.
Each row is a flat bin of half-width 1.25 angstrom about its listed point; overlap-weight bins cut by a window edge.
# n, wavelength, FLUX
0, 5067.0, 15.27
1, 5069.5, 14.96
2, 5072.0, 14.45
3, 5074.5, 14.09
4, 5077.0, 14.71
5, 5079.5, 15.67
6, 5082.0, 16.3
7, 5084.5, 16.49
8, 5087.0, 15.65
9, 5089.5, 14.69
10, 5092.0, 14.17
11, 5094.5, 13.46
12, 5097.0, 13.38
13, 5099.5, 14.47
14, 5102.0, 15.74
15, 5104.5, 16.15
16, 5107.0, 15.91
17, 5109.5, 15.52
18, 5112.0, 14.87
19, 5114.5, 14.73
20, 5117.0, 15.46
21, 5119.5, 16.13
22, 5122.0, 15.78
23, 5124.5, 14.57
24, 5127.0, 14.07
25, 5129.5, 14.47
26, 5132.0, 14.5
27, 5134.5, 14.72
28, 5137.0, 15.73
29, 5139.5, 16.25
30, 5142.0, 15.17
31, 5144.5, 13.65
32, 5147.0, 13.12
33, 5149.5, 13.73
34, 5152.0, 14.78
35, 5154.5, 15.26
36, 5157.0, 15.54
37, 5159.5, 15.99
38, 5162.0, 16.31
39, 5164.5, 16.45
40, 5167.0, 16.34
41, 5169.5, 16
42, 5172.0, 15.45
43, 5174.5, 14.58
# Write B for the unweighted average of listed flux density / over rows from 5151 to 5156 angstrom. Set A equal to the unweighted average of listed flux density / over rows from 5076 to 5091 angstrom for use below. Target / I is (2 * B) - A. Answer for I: 14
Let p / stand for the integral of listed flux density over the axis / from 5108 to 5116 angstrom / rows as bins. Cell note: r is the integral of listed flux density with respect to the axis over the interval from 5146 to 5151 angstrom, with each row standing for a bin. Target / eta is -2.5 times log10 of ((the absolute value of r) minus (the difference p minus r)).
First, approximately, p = 121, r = 68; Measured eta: -2.9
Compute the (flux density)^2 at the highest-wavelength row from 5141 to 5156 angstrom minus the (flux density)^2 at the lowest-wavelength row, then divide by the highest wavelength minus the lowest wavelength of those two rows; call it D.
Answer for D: 0.2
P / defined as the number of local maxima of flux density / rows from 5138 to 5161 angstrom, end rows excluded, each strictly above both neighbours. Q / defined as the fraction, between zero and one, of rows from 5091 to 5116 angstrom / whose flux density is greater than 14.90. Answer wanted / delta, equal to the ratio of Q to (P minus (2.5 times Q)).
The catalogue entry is -0.4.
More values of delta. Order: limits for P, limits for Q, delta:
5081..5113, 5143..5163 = 0.7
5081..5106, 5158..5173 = -0.7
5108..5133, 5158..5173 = -0.7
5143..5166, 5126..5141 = -0.4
